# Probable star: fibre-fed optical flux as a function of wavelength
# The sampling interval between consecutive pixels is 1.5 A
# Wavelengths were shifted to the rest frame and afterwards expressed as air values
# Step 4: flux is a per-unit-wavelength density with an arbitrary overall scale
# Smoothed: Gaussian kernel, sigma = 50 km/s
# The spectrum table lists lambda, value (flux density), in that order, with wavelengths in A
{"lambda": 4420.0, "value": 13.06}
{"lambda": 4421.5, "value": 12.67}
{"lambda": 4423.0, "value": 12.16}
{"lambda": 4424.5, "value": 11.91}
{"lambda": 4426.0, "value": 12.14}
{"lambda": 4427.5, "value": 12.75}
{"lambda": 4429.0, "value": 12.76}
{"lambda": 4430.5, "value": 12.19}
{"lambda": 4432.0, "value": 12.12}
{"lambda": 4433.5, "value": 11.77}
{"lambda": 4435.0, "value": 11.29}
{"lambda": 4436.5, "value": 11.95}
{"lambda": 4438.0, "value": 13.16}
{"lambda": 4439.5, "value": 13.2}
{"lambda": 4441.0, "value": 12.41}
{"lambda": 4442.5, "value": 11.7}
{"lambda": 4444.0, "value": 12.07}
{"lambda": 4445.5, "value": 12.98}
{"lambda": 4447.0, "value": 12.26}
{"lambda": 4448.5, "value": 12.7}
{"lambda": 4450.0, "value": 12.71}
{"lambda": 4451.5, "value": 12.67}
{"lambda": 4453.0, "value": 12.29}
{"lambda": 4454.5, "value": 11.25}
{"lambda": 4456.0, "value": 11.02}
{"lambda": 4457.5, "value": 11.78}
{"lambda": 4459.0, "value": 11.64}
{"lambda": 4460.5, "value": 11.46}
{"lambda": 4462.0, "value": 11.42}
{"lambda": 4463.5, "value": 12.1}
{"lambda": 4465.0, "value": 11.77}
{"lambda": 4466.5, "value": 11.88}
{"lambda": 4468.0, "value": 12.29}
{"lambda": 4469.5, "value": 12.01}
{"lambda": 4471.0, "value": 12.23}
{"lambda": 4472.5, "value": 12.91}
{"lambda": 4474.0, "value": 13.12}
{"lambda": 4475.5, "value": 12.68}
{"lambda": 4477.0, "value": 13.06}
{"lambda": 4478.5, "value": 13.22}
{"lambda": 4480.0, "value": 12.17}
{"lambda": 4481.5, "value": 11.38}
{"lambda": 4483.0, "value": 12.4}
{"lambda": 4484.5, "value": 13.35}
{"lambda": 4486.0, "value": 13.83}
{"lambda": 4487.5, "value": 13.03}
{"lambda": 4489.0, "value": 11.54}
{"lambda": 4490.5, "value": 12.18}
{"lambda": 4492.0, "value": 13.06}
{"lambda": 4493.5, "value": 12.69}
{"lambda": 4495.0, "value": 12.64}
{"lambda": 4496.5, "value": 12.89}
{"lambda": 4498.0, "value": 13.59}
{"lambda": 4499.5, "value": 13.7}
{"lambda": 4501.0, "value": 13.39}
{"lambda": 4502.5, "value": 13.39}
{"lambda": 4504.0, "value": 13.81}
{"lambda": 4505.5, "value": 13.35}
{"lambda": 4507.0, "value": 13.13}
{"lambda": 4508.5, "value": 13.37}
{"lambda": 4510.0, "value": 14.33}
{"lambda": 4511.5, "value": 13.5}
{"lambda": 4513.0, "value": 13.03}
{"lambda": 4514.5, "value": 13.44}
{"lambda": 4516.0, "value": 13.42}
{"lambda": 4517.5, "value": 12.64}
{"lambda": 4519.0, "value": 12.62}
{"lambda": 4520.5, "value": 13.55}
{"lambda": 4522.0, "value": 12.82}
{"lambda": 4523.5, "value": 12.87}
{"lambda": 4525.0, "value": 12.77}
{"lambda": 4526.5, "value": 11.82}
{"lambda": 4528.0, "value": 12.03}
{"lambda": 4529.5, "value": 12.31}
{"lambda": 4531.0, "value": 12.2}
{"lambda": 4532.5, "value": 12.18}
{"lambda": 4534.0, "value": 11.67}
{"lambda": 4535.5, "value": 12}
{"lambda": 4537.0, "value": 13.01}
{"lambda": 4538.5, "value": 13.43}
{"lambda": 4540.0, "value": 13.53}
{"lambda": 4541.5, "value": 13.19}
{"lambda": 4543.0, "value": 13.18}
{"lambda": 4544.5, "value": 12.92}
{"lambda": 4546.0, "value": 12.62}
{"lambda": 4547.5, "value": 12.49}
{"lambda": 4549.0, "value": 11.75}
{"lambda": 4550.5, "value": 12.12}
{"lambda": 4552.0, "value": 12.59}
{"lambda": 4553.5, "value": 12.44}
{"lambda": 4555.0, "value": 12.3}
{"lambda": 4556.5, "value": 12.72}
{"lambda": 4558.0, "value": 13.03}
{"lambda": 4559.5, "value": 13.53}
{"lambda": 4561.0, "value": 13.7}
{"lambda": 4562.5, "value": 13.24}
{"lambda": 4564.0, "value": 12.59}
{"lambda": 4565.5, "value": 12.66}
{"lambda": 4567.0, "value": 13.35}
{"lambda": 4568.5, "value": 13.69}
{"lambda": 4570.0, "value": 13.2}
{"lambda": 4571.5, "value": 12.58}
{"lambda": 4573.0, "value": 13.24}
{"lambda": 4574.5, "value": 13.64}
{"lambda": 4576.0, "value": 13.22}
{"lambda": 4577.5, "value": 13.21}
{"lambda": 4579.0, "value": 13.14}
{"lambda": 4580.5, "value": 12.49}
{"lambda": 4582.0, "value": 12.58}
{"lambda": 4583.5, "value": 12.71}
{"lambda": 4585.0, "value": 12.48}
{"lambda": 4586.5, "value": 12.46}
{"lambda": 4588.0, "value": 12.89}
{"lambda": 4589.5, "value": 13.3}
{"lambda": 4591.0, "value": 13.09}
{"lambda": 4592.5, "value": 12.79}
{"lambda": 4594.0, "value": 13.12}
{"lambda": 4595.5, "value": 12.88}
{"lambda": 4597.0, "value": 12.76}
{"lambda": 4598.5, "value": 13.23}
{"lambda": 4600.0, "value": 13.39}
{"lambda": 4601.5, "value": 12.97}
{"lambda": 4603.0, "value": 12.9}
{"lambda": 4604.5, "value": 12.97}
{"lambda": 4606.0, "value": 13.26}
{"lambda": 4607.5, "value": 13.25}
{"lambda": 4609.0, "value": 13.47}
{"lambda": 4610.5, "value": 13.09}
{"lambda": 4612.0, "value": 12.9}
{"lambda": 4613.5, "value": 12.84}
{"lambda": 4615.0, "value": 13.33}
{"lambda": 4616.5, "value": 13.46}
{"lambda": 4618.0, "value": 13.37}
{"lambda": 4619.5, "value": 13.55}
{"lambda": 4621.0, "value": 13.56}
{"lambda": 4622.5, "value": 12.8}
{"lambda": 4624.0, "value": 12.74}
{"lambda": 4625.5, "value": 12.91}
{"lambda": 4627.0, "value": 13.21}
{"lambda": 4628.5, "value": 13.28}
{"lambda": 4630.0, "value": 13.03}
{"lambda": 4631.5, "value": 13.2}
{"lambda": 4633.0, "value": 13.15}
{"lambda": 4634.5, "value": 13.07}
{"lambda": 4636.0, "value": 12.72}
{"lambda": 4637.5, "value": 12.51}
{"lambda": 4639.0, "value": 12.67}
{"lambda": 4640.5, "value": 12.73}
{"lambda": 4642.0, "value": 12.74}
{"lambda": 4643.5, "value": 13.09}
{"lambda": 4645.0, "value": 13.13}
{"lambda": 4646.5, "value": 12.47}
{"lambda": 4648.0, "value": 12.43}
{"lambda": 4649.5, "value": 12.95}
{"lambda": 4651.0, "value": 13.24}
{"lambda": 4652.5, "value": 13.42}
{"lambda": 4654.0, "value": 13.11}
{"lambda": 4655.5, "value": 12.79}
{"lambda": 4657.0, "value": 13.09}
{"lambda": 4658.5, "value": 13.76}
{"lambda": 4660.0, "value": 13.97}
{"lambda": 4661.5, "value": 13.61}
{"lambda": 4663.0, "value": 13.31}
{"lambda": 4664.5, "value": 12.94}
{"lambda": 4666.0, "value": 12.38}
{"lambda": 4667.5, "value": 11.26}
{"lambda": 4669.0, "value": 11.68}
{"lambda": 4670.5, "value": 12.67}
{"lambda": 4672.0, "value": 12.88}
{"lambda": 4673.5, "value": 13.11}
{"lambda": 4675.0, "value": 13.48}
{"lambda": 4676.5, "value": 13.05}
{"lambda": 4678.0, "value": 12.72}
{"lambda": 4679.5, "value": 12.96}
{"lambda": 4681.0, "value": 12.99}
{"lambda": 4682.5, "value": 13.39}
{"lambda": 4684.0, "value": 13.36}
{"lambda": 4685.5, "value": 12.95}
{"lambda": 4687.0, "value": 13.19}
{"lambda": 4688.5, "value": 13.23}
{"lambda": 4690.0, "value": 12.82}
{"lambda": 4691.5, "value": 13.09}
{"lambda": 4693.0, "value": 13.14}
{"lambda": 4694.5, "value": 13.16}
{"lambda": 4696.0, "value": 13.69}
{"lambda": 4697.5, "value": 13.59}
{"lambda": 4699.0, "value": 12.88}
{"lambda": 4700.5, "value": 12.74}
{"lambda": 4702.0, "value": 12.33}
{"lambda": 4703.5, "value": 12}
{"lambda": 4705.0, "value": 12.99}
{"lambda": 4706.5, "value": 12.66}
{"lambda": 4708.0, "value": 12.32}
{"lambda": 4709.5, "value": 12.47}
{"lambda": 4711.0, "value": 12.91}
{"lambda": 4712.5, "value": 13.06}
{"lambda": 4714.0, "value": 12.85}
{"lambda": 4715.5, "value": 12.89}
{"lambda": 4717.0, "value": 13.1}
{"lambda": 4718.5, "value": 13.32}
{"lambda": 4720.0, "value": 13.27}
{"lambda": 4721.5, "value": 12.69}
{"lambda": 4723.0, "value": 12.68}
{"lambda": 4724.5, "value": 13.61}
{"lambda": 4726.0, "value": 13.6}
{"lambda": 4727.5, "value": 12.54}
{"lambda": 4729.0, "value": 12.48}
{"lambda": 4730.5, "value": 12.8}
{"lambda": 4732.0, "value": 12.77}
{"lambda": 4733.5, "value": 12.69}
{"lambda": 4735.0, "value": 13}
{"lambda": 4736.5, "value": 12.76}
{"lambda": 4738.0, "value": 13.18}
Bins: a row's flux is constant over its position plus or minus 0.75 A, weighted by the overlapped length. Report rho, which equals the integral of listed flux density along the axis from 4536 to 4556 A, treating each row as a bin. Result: 255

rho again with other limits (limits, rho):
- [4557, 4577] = 264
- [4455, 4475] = 239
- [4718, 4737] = 246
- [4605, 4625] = 264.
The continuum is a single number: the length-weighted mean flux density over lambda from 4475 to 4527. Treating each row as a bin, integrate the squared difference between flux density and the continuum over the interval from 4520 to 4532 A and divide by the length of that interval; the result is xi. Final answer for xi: 0.5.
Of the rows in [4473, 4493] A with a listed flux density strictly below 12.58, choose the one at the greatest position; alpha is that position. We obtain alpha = 4490.5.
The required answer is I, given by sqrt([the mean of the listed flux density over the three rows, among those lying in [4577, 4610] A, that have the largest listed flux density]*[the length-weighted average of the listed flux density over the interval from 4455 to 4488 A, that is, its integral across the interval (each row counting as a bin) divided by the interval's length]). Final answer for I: 12.8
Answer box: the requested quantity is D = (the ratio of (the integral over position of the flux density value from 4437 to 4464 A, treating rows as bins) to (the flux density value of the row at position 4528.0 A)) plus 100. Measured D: 127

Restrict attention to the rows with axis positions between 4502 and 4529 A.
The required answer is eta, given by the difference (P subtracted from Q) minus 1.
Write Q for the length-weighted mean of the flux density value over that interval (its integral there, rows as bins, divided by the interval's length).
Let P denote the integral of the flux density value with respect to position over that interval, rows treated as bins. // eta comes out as -341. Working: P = 354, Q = 13.1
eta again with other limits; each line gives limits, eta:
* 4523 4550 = -327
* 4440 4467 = -313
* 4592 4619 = -342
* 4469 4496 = -330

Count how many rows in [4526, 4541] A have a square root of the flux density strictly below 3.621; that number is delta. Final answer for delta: 8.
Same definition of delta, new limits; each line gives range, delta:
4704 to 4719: 9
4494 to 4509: 2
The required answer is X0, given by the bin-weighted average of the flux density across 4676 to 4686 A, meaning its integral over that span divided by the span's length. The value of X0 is 13.1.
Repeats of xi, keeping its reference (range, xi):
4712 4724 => 0.1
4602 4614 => 0.1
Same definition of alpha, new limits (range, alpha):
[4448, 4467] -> 4466.5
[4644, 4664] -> 4648.0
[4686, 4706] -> 4703.5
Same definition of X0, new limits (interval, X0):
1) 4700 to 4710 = 12.5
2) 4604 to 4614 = 13.1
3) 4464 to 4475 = 12.3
